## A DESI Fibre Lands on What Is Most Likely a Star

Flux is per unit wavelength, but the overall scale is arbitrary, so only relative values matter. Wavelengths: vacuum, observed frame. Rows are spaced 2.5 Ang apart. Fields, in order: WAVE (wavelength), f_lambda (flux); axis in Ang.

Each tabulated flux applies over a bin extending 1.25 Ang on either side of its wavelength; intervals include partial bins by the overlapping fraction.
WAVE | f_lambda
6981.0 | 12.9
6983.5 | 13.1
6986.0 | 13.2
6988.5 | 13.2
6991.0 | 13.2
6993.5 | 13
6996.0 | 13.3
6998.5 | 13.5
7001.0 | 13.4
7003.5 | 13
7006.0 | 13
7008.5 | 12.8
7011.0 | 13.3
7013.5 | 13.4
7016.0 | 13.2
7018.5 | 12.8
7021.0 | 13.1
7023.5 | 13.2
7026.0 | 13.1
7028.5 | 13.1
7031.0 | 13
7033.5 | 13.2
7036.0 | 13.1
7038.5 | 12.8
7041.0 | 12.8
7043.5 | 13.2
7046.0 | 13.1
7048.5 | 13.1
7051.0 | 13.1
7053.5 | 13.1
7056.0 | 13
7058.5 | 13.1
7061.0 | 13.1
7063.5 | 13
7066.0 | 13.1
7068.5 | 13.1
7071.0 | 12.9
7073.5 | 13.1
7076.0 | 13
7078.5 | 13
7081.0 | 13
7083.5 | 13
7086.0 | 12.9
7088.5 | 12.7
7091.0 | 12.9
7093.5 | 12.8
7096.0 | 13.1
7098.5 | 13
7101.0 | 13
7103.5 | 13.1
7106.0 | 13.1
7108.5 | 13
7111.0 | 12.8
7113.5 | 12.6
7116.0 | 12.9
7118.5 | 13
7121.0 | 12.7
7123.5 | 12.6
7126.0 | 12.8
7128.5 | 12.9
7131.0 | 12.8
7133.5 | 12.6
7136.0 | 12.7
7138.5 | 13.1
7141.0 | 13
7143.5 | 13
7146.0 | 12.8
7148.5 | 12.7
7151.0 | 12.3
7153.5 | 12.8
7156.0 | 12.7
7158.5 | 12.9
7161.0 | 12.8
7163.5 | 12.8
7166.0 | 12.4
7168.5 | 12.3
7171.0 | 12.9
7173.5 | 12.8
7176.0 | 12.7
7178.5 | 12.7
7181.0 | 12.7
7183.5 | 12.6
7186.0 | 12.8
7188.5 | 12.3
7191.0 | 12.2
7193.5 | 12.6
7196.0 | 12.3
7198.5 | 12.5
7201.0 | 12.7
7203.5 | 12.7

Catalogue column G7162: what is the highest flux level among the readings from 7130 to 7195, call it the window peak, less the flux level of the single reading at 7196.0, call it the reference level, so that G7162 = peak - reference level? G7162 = 0.8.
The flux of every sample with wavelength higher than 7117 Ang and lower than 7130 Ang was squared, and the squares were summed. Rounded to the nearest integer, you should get 819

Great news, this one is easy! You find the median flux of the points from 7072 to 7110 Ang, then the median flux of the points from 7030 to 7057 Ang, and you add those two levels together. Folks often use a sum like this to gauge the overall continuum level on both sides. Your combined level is 26.1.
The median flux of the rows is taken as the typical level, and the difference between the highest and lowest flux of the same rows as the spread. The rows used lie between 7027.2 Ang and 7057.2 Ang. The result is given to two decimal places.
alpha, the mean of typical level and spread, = 6.75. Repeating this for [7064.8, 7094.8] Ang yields 6.70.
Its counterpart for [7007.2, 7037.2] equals 6.85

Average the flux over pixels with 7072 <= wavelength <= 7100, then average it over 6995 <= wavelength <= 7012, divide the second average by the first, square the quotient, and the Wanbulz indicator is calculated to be 1.04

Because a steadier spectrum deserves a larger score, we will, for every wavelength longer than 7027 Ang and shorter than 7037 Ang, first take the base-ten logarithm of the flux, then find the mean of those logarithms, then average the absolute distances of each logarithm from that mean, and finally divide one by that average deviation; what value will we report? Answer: 602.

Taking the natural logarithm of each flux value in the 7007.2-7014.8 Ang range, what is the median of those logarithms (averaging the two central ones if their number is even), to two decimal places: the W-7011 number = 2.59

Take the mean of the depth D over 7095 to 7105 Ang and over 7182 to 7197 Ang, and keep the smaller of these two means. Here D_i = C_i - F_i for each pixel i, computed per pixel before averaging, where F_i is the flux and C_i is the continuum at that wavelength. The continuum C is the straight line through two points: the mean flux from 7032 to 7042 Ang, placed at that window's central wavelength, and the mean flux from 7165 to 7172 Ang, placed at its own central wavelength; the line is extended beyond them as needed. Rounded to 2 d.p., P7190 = -0.29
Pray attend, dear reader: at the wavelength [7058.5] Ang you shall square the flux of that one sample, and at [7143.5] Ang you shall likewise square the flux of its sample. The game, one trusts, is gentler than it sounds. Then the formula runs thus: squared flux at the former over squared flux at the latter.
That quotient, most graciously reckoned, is 1.02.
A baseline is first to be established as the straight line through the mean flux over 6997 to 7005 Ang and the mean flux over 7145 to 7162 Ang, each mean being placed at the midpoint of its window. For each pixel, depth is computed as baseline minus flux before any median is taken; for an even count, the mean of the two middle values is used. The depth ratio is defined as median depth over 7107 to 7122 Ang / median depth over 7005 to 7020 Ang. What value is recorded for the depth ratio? 0.1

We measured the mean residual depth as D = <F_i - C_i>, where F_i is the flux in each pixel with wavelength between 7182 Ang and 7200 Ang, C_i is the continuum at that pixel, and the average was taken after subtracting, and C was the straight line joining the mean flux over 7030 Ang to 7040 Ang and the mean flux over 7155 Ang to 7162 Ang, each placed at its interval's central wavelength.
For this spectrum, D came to -0.27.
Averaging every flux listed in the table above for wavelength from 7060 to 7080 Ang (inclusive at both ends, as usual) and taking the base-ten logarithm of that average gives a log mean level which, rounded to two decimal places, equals 1.12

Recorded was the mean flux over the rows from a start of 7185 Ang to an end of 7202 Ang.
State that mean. 12.5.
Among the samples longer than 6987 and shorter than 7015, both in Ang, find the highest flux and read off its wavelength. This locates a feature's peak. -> 6998.5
